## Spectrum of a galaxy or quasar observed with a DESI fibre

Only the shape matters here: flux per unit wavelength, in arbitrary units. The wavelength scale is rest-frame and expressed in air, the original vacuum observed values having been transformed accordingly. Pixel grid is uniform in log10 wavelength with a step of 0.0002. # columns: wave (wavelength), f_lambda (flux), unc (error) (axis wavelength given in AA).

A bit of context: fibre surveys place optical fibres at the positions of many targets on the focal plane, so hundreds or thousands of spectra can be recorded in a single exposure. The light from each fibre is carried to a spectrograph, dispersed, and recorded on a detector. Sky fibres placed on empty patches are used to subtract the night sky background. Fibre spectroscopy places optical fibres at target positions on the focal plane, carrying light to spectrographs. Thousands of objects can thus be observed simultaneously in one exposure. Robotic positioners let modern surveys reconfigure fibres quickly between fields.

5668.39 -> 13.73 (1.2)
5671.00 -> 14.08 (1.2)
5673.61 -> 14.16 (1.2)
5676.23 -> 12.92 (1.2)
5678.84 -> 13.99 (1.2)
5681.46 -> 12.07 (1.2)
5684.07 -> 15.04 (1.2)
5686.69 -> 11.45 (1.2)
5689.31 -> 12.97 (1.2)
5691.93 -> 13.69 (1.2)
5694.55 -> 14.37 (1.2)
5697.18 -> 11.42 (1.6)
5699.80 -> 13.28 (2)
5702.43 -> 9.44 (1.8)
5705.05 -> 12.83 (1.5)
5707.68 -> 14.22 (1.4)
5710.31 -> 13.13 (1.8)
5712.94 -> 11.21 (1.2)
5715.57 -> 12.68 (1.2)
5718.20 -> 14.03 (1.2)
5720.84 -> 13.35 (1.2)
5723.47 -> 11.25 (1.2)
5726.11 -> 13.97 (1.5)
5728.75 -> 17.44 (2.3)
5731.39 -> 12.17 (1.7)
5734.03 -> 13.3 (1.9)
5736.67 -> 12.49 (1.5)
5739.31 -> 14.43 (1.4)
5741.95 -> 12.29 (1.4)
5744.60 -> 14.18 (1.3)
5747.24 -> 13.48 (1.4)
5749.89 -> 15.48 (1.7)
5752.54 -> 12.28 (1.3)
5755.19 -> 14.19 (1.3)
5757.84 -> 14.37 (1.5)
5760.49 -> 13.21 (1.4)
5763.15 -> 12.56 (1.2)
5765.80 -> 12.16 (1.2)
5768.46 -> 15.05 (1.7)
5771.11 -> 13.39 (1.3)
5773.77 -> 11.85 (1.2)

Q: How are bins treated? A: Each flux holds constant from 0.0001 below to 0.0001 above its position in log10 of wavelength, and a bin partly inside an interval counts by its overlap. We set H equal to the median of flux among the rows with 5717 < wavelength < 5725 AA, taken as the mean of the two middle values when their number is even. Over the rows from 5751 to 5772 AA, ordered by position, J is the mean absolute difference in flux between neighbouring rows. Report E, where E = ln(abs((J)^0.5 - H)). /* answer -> 2.50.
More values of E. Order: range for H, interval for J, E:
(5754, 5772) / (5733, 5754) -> 2.49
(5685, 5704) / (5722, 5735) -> 2.42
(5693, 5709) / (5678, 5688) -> 2.43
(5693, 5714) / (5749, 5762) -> 2.46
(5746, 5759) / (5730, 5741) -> 2.57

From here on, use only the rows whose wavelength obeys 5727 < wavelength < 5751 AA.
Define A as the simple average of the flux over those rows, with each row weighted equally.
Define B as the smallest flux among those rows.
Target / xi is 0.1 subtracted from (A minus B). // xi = 1.6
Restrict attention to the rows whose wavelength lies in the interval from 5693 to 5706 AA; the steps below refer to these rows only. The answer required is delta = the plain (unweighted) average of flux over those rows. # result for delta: 12.3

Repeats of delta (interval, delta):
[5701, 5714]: 12.2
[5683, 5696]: 13.5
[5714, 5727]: 13.1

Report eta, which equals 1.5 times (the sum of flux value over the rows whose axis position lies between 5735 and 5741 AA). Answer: 40.4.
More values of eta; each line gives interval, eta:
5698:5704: 34.1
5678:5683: 39.1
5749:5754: 41.6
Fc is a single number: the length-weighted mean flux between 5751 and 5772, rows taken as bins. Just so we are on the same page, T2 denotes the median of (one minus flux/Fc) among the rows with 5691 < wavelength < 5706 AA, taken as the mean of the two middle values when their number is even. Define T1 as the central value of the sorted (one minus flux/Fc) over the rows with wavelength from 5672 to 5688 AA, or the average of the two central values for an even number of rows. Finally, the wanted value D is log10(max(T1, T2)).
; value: -1.6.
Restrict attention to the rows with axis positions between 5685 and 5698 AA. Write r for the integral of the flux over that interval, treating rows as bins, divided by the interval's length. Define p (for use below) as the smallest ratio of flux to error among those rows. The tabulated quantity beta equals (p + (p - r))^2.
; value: 2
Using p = 7.1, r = 12.9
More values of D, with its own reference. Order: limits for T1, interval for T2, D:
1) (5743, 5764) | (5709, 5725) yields -1.4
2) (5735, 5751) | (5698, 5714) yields -1.5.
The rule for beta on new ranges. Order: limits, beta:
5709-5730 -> 1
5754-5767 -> 31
